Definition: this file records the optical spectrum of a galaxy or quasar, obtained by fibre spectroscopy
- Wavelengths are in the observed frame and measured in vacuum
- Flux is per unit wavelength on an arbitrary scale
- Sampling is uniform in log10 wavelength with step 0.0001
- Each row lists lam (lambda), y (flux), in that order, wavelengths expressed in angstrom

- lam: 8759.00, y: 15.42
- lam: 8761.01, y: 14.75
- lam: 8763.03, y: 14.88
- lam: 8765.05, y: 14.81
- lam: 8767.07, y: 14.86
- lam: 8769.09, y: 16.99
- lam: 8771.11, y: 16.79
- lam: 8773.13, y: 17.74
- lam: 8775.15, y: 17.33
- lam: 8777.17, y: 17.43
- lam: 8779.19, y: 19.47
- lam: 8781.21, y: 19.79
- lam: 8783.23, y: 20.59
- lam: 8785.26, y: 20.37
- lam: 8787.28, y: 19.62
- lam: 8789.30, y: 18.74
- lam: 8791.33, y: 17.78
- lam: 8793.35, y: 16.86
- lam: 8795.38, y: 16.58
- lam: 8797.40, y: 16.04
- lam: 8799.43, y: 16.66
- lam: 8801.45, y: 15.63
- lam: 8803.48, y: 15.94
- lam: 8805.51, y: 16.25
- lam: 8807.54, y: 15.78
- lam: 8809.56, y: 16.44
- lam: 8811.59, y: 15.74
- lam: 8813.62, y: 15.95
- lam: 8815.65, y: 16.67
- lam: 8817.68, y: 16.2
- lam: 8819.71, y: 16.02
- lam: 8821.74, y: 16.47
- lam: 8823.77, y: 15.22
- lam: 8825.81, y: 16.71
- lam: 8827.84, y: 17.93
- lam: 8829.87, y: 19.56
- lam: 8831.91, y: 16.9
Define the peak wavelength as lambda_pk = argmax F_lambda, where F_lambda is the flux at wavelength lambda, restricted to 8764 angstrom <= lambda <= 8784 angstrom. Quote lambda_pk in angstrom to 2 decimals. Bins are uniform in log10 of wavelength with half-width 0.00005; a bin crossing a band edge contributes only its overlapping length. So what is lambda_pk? 8783.23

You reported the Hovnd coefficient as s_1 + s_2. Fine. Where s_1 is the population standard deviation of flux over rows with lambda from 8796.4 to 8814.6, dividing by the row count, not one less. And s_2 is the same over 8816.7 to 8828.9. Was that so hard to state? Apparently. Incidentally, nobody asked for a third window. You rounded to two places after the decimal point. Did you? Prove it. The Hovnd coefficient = 1.14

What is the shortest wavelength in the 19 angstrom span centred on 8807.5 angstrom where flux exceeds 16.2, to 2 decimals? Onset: 8799.43 angstrom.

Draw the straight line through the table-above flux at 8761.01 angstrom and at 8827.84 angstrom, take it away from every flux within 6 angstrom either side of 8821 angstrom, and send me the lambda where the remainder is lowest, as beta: 8823.77 angstrom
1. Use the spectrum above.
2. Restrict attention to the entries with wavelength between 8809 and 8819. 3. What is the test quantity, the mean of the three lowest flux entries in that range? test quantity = 16.0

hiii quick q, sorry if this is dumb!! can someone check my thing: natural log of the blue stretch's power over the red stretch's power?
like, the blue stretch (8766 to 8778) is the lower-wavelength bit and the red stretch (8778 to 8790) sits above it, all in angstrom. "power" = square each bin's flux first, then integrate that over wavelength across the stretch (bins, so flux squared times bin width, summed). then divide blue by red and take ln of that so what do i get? -0.32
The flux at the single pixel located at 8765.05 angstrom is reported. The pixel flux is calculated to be 14.81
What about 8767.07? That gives 14.86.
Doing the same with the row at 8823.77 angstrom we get 15.22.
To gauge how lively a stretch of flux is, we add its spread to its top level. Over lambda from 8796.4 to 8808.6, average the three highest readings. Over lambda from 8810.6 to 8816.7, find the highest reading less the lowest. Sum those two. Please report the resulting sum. 17.2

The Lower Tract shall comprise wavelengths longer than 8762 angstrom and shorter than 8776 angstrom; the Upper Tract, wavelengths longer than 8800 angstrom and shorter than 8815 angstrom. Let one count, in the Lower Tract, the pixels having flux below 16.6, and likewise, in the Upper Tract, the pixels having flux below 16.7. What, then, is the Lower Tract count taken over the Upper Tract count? 0.43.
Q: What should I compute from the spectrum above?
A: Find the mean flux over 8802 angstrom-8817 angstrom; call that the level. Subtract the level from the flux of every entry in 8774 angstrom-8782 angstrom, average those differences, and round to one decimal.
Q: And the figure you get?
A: 2.4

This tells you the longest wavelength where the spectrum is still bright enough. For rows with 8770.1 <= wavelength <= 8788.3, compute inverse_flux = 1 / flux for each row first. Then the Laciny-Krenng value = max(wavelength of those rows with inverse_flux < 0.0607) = 8787.28 angstrom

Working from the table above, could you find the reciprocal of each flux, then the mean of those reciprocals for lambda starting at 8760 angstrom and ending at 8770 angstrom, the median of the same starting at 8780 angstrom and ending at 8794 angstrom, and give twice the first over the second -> 2.58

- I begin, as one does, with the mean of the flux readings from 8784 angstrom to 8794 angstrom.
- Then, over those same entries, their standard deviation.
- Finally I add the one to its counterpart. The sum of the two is 20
